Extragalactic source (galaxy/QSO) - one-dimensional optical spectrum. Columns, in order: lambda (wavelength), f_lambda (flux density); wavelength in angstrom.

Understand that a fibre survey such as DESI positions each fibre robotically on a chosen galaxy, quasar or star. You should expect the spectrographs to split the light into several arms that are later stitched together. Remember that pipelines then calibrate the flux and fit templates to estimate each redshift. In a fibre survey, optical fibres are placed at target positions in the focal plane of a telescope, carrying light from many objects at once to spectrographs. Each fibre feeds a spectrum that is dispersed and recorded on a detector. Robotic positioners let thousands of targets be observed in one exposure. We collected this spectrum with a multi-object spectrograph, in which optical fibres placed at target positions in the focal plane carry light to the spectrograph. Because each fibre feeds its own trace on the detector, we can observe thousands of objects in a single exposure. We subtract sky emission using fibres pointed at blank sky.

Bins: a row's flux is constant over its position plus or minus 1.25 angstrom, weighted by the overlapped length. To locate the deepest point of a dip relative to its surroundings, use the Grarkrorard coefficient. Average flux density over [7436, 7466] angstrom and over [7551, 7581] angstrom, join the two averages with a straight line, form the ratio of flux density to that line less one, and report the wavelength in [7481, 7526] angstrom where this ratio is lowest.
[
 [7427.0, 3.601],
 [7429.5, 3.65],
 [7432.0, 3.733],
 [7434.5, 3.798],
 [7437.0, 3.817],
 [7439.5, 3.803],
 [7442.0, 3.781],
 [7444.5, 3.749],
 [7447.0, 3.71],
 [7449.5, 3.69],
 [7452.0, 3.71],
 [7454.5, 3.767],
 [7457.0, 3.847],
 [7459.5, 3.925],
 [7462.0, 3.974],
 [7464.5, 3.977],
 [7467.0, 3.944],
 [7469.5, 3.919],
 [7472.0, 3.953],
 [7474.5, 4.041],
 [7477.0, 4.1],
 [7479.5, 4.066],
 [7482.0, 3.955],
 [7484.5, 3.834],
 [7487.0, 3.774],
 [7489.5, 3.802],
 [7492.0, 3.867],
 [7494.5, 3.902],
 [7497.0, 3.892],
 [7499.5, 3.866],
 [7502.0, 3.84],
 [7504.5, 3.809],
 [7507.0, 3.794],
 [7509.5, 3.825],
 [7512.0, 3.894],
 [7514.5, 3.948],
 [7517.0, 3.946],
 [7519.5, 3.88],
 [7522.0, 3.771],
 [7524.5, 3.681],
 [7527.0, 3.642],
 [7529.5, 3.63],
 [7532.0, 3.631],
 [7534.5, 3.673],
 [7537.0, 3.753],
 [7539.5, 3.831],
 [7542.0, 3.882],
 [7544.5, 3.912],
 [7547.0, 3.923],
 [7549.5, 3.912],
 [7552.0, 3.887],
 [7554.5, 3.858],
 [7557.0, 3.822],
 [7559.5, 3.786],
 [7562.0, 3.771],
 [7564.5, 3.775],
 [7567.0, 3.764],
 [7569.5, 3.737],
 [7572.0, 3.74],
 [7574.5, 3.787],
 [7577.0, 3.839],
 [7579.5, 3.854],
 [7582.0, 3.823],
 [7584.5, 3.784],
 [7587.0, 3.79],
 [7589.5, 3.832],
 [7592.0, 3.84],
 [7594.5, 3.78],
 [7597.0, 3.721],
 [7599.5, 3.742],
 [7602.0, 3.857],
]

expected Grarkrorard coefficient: 7524.5 angstrom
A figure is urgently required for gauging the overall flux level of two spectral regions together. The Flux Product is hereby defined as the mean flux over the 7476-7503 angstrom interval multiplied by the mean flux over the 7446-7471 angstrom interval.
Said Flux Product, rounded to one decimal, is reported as 15.0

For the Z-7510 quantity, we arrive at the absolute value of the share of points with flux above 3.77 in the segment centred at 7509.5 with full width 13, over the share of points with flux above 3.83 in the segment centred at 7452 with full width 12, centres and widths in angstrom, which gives 5.0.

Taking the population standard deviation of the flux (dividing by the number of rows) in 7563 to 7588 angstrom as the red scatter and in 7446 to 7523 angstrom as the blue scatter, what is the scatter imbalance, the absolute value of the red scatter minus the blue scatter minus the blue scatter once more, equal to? 0.163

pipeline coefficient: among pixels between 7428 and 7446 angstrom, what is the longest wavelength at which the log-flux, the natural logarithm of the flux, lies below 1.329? 7444.5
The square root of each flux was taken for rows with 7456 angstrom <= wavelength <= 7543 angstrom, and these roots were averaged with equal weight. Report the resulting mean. 1.964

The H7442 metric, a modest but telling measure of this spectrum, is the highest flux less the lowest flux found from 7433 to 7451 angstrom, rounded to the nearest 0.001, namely 0.127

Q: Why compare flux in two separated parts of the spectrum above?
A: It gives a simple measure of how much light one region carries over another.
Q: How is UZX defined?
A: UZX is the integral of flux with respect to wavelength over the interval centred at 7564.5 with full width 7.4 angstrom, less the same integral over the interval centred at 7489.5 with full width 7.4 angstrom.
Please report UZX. -0.3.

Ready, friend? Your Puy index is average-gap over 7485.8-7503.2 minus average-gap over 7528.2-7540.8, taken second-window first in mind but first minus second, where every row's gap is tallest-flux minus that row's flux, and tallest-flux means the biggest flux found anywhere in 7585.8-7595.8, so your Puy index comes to -0.15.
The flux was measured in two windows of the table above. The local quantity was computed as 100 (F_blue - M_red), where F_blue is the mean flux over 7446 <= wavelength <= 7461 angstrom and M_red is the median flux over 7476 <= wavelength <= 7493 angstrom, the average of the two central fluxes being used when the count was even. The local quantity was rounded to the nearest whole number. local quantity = -9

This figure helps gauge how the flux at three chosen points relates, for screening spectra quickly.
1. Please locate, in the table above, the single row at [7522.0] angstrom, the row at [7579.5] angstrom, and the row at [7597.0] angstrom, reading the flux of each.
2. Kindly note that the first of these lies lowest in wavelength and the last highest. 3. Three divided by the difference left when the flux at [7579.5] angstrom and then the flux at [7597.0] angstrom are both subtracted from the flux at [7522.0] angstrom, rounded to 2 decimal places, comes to -0.79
